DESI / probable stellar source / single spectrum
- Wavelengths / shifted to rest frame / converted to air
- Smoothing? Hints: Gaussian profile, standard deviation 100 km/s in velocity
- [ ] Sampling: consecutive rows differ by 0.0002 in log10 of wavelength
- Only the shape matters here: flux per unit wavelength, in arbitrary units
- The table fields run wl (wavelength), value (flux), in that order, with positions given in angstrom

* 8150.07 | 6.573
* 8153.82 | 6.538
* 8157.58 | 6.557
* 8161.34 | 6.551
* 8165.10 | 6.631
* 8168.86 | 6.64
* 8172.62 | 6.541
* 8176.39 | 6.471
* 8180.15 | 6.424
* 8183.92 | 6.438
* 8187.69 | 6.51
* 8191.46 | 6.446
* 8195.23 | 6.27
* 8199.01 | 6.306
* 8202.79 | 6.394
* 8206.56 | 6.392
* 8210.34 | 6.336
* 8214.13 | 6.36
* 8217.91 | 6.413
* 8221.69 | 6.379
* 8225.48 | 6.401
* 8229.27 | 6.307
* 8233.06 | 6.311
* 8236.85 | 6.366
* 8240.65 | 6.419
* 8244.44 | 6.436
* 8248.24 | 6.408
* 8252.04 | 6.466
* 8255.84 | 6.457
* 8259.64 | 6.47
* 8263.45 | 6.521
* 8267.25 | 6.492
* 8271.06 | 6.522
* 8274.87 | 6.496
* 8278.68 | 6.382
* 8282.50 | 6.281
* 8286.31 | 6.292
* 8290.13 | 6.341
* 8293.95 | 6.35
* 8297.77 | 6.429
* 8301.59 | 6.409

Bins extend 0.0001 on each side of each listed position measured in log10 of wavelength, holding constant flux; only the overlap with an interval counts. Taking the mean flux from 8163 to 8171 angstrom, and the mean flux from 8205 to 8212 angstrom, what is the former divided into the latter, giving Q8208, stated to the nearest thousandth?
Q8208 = 0.959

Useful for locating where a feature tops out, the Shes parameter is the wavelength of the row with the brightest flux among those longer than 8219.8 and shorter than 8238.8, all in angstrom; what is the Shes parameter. 8225.48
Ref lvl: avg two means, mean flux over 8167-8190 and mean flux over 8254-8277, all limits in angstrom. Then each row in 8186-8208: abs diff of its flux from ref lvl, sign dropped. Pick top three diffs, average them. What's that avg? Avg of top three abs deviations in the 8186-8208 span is 0.18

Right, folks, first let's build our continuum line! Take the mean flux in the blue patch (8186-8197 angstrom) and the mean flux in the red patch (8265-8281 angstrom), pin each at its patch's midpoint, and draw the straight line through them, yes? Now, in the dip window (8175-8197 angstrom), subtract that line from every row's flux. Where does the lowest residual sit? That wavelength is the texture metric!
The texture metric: 8195.23 angstrom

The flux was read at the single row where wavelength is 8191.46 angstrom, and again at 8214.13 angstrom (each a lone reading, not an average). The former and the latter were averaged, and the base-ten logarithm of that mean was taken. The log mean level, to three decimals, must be 0.806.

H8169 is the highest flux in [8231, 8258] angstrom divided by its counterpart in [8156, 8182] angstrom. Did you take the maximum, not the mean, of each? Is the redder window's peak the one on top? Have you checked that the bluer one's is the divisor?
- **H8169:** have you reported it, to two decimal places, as 0.97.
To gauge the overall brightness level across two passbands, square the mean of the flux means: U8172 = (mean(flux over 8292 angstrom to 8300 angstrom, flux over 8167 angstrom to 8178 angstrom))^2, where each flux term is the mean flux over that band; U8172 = 41.9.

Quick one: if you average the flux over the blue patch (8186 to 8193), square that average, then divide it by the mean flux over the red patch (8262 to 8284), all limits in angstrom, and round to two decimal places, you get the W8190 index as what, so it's 6.51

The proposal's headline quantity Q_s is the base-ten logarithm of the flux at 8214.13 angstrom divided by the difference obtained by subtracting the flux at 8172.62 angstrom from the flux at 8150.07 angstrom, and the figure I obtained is 2.3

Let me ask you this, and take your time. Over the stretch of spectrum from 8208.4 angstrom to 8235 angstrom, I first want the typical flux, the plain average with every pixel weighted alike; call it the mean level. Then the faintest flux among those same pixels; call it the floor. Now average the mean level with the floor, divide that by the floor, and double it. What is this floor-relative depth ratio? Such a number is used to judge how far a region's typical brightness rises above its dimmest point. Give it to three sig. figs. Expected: 2.01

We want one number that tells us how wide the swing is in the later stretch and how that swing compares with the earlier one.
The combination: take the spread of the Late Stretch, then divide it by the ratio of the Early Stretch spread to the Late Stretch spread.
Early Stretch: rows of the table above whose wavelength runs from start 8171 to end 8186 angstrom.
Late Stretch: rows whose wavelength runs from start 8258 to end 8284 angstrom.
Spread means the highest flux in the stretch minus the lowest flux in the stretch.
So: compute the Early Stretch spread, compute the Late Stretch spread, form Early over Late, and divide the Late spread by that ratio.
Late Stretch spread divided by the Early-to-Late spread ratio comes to 0.496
